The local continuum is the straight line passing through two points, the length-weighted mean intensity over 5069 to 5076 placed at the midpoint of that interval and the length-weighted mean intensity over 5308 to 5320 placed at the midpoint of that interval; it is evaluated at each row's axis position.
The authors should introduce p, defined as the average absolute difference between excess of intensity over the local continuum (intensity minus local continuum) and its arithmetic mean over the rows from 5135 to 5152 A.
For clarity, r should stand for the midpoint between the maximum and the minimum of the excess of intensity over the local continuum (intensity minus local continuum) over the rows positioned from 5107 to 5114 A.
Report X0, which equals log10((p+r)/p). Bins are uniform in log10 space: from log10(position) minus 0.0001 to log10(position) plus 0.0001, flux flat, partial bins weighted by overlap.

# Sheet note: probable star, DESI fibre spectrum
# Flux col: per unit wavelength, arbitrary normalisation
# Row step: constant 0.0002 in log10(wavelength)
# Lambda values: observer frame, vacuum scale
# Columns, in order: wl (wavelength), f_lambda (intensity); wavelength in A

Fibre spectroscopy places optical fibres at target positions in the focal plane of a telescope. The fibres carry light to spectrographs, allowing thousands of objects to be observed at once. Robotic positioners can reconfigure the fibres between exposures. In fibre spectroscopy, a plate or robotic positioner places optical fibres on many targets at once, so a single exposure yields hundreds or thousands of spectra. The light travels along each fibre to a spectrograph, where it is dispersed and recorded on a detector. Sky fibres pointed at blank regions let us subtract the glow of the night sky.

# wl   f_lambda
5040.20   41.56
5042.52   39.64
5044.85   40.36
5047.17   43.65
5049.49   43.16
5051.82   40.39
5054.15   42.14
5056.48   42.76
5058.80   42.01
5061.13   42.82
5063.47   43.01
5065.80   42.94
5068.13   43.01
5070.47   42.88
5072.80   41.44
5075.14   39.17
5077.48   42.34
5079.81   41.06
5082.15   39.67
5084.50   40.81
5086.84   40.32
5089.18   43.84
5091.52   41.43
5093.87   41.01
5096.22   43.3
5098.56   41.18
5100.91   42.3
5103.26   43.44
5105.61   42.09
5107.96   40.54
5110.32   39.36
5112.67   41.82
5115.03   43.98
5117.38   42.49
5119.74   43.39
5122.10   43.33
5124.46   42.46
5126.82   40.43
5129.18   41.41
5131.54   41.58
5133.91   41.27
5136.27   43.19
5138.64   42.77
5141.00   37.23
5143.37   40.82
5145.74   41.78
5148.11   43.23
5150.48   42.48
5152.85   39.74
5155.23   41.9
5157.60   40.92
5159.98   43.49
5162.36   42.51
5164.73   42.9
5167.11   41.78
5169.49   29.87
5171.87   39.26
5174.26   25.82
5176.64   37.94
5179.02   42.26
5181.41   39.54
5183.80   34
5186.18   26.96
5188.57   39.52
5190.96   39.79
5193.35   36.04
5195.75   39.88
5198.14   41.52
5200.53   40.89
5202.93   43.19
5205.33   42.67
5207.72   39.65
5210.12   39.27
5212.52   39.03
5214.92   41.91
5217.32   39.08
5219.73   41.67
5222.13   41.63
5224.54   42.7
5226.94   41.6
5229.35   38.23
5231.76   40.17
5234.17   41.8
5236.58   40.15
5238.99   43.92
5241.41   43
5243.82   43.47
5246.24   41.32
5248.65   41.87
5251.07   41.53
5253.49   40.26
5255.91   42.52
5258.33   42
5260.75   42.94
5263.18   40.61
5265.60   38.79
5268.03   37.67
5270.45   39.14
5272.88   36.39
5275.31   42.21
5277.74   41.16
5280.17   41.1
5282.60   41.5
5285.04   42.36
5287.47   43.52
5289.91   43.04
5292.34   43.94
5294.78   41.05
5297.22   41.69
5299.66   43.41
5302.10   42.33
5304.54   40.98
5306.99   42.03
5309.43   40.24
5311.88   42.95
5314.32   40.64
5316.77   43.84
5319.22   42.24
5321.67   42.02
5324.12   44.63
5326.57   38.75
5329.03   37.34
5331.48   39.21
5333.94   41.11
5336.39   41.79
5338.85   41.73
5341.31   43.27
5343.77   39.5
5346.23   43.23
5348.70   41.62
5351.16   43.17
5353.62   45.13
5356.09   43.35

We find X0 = -0.35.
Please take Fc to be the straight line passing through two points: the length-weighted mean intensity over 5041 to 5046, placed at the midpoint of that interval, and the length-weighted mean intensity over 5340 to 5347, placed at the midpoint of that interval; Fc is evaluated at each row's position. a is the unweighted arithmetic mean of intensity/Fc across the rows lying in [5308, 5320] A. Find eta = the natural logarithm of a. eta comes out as 0.006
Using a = 1.01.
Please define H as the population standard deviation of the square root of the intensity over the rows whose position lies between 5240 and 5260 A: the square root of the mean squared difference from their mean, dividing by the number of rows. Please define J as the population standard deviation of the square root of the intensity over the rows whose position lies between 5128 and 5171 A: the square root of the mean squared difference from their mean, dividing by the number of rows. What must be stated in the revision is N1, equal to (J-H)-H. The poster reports 0.1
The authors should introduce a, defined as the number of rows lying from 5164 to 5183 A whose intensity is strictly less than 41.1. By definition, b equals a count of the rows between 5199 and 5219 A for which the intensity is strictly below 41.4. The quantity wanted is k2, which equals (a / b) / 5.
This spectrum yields 0.20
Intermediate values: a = 5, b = 5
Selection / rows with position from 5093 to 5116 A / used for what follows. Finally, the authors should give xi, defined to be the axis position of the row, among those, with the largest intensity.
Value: 5115.03 A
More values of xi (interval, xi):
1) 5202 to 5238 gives 5202.93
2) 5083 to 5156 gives 5115.03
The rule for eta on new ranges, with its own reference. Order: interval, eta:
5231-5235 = -0.006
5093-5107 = 0.044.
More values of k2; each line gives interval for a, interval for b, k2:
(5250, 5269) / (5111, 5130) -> 0.80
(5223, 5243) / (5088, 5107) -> 0.30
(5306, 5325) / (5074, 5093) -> 0.08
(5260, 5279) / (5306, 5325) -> 0.50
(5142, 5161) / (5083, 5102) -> 0.15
